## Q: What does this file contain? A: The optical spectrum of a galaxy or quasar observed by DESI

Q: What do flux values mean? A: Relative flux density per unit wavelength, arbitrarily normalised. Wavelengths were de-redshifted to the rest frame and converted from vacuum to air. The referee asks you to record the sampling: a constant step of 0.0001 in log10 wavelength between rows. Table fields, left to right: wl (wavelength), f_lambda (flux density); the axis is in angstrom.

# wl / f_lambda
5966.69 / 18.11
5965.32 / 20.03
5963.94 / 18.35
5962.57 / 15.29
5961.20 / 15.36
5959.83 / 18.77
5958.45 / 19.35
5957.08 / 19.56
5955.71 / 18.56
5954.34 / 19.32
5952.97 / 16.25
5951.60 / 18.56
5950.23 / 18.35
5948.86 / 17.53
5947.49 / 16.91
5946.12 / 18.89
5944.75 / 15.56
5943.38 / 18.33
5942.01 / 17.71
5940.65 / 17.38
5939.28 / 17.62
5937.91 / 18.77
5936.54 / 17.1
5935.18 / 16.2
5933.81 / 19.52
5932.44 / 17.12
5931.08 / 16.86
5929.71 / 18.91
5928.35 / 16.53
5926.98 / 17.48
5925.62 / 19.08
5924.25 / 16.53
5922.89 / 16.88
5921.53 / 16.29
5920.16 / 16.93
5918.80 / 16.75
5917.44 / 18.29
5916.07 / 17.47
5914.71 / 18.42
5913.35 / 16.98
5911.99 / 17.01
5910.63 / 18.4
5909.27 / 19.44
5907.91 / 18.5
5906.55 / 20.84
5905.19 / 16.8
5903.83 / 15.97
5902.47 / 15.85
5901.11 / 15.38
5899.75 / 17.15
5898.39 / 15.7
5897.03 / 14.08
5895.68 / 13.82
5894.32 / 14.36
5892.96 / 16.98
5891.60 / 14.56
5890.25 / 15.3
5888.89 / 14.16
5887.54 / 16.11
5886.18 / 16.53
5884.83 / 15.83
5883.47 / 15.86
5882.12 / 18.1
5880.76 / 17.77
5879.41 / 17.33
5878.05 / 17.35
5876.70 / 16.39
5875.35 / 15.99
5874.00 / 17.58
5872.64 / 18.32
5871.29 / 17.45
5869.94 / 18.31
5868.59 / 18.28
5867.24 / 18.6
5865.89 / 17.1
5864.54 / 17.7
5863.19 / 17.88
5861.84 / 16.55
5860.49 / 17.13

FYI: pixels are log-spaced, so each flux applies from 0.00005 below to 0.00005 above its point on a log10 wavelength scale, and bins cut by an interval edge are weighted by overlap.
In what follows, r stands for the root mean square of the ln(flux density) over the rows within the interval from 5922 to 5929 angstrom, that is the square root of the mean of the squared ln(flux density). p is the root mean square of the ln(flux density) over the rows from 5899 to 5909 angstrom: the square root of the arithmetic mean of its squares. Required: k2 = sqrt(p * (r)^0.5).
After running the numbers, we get 2.19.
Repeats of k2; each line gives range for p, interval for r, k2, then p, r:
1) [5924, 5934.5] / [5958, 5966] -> 2.21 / 2.88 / 2.88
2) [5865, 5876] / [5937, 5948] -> 2.21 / 2.87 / 2.87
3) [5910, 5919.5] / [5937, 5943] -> 2.21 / 2.87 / 2.88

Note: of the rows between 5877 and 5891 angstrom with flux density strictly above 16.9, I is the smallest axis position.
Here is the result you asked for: 5878.05 angstrom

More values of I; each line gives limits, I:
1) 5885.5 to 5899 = 5892.96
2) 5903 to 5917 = 5906.55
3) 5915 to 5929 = 5916.07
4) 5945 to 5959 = 5946.12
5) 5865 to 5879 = 5865.89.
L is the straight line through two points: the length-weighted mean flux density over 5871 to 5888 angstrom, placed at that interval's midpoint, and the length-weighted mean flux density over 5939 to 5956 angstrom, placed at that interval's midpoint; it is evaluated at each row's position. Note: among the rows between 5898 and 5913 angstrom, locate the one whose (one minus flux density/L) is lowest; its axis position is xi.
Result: 5906.55 angstrom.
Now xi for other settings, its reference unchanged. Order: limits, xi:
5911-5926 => 5925.62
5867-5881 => 5867.24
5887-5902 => 5899.75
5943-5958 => 5957.08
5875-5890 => 5882.12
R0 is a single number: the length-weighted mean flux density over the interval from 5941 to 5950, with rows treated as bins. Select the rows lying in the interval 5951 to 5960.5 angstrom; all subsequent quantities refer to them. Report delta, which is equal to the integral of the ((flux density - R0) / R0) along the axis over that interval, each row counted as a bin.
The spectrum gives 0.59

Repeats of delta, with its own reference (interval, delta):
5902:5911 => 0.24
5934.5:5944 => 0.03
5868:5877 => -0.01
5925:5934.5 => 0.21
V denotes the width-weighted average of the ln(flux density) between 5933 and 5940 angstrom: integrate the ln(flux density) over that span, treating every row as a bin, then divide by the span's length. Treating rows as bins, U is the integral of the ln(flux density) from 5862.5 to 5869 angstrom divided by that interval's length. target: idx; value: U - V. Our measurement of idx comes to 0.010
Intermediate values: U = 2.89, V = 2.88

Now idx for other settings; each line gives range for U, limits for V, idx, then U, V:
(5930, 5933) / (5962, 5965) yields 0.007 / 2.85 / 2.84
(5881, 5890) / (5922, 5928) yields -0.078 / 2.78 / 2.86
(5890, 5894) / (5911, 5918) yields -0.129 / 2.74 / 2.87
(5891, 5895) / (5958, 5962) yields -0.144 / 2.72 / 2.86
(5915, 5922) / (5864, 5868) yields -0.037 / 2.84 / 2.88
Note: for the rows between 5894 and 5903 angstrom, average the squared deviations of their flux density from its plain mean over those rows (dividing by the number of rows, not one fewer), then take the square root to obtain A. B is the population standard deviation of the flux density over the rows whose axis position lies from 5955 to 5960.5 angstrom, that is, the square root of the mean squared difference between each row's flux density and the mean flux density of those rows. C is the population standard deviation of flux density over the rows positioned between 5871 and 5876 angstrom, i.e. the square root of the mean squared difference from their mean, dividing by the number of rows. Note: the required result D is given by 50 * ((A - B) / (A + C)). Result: 18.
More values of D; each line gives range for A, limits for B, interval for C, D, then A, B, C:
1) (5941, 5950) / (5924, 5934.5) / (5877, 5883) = -3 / 1.06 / 1.1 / 0.32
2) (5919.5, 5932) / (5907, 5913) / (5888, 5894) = 3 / 0.97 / 0.9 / 1.08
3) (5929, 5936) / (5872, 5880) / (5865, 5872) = 14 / 1.27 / 0.8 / 0.57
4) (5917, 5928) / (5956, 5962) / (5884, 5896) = -21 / 0.89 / 1.7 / 1.06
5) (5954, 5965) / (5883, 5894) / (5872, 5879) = 15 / 1.63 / 0.9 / 0.84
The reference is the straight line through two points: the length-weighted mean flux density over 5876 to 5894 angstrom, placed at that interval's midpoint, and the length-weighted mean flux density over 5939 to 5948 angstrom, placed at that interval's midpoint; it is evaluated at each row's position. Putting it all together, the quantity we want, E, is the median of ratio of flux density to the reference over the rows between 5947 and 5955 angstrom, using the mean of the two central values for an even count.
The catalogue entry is 1.02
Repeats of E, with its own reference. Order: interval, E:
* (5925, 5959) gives 1.02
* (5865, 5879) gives 1.09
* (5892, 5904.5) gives 0.95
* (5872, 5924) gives 1.01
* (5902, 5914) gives 1.01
